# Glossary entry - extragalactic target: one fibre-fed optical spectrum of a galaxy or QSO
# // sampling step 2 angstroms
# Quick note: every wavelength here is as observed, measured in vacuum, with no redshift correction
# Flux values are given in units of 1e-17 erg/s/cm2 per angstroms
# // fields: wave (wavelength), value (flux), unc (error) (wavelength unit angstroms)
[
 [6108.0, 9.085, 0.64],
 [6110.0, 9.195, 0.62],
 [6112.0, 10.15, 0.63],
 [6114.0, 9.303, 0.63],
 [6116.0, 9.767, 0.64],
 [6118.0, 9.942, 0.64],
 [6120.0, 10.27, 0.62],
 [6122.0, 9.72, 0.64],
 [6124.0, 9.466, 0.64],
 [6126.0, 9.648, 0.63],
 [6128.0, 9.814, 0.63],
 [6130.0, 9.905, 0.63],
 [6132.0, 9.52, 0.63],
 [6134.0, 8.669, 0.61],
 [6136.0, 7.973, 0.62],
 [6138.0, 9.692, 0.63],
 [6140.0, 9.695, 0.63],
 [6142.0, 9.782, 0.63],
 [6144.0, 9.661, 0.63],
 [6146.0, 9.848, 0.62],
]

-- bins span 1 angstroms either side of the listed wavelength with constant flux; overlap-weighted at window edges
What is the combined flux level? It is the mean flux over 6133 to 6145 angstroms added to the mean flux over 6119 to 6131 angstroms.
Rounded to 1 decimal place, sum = 19.0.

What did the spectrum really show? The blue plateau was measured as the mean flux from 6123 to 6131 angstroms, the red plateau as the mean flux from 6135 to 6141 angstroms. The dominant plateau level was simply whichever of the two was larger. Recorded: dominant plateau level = 9.71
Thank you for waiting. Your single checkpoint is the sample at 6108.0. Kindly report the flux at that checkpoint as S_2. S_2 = 9.085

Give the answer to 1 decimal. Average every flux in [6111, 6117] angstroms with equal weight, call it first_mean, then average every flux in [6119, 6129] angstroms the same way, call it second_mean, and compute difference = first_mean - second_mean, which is 0.0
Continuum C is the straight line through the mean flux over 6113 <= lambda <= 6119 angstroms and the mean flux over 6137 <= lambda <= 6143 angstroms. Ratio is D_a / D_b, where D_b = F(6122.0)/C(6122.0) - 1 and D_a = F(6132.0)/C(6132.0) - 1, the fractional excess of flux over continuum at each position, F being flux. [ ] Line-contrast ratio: -5.1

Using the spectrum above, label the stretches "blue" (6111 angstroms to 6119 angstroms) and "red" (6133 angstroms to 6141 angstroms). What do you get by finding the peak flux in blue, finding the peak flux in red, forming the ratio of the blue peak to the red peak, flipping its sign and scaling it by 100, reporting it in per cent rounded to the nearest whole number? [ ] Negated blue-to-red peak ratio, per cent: -105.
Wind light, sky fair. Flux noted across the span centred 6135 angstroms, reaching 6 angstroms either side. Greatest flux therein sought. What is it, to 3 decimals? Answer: 9.905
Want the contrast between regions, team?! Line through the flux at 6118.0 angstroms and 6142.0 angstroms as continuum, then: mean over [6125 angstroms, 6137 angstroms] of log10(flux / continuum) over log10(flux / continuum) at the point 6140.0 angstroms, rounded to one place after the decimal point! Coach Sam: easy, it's 6.4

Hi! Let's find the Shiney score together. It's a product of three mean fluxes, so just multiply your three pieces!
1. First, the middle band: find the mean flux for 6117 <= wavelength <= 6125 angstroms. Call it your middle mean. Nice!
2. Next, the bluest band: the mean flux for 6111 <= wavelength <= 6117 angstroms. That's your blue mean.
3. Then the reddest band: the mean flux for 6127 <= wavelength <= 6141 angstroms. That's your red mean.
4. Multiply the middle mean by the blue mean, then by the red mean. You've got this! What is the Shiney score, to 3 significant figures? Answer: 894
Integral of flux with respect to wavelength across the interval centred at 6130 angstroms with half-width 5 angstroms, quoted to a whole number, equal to 95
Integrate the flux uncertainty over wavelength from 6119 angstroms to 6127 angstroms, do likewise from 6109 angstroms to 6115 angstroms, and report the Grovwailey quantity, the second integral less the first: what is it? -1.3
